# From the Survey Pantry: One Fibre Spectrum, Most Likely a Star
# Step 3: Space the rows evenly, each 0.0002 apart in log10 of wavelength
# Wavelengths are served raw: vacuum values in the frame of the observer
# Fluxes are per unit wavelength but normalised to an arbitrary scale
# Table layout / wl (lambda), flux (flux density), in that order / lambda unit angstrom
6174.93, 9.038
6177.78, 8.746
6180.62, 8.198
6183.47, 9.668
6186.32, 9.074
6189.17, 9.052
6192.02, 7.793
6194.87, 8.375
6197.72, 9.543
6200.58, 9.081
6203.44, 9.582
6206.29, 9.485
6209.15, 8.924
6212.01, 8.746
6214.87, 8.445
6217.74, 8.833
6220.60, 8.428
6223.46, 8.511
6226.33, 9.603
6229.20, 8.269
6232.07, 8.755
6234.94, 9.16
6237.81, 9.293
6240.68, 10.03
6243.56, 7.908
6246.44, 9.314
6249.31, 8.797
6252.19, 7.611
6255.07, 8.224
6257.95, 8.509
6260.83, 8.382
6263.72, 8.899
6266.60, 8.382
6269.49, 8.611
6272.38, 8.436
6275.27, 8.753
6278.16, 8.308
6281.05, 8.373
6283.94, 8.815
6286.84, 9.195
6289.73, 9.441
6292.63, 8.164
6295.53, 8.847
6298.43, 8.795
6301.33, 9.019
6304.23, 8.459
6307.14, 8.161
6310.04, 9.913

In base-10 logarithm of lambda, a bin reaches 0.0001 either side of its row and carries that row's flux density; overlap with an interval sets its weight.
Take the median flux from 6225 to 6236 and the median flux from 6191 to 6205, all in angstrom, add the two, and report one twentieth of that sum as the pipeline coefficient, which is 0.902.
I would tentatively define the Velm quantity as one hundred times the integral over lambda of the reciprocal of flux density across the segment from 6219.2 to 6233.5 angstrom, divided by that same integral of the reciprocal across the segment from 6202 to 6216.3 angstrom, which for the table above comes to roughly 104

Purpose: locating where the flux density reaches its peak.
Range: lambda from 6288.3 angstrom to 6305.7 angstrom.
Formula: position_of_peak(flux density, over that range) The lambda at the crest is 6289.73 angstrom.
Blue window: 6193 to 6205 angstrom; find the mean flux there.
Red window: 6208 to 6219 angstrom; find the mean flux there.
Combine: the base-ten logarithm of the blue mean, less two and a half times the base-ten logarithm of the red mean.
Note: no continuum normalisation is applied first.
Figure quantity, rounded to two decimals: -1.39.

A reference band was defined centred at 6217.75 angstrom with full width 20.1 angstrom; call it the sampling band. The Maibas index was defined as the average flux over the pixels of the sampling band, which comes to 8.78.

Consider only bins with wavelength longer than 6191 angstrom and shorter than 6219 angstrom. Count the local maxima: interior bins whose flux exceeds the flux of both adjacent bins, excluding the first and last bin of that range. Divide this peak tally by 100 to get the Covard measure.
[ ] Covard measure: 0.020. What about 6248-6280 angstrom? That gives 0.040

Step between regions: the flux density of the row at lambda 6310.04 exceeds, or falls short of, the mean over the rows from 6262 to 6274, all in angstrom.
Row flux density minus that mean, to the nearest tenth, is 1.3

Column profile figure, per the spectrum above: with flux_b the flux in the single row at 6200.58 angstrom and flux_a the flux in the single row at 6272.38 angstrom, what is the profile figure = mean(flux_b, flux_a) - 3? 5.76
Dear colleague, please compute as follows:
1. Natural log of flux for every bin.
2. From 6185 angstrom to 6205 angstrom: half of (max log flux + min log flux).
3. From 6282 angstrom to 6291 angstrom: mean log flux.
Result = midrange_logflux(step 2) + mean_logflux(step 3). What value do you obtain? 4.37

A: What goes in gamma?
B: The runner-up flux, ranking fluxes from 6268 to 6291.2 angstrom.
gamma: 9.195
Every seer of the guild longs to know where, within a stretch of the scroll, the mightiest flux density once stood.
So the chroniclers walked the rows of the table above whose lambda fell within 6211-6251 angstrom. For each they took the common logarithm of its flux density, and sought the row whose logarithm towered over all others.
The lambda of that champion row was 6240.68 angstrom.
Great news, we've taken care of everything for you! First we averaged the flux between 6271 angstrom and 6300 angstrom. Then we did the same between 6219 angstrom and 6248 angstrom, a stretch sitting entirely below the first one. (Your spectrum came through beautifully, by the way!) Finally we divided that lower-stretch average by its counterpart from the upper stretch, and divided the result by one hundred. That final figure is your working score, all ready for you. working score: 0.0102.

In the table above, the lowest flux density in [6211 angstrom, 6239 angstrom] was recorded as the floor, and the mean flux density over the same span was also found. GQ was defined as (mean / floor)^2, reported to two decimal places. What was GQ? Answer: 1.13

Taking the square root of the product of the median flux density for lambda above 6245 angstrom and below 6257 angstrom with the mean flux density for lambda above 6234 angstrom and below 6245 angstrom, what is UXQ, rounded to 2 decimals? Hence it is 8.80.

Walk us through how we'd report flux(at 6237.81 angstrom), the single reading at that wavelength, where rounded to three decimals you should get 9.293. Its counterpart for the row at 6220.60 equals 8.428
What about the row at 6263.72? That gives 8.899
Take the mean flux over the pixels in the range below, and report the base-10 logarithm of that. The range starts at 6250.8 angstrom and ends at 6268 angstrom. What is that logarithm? 0.921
